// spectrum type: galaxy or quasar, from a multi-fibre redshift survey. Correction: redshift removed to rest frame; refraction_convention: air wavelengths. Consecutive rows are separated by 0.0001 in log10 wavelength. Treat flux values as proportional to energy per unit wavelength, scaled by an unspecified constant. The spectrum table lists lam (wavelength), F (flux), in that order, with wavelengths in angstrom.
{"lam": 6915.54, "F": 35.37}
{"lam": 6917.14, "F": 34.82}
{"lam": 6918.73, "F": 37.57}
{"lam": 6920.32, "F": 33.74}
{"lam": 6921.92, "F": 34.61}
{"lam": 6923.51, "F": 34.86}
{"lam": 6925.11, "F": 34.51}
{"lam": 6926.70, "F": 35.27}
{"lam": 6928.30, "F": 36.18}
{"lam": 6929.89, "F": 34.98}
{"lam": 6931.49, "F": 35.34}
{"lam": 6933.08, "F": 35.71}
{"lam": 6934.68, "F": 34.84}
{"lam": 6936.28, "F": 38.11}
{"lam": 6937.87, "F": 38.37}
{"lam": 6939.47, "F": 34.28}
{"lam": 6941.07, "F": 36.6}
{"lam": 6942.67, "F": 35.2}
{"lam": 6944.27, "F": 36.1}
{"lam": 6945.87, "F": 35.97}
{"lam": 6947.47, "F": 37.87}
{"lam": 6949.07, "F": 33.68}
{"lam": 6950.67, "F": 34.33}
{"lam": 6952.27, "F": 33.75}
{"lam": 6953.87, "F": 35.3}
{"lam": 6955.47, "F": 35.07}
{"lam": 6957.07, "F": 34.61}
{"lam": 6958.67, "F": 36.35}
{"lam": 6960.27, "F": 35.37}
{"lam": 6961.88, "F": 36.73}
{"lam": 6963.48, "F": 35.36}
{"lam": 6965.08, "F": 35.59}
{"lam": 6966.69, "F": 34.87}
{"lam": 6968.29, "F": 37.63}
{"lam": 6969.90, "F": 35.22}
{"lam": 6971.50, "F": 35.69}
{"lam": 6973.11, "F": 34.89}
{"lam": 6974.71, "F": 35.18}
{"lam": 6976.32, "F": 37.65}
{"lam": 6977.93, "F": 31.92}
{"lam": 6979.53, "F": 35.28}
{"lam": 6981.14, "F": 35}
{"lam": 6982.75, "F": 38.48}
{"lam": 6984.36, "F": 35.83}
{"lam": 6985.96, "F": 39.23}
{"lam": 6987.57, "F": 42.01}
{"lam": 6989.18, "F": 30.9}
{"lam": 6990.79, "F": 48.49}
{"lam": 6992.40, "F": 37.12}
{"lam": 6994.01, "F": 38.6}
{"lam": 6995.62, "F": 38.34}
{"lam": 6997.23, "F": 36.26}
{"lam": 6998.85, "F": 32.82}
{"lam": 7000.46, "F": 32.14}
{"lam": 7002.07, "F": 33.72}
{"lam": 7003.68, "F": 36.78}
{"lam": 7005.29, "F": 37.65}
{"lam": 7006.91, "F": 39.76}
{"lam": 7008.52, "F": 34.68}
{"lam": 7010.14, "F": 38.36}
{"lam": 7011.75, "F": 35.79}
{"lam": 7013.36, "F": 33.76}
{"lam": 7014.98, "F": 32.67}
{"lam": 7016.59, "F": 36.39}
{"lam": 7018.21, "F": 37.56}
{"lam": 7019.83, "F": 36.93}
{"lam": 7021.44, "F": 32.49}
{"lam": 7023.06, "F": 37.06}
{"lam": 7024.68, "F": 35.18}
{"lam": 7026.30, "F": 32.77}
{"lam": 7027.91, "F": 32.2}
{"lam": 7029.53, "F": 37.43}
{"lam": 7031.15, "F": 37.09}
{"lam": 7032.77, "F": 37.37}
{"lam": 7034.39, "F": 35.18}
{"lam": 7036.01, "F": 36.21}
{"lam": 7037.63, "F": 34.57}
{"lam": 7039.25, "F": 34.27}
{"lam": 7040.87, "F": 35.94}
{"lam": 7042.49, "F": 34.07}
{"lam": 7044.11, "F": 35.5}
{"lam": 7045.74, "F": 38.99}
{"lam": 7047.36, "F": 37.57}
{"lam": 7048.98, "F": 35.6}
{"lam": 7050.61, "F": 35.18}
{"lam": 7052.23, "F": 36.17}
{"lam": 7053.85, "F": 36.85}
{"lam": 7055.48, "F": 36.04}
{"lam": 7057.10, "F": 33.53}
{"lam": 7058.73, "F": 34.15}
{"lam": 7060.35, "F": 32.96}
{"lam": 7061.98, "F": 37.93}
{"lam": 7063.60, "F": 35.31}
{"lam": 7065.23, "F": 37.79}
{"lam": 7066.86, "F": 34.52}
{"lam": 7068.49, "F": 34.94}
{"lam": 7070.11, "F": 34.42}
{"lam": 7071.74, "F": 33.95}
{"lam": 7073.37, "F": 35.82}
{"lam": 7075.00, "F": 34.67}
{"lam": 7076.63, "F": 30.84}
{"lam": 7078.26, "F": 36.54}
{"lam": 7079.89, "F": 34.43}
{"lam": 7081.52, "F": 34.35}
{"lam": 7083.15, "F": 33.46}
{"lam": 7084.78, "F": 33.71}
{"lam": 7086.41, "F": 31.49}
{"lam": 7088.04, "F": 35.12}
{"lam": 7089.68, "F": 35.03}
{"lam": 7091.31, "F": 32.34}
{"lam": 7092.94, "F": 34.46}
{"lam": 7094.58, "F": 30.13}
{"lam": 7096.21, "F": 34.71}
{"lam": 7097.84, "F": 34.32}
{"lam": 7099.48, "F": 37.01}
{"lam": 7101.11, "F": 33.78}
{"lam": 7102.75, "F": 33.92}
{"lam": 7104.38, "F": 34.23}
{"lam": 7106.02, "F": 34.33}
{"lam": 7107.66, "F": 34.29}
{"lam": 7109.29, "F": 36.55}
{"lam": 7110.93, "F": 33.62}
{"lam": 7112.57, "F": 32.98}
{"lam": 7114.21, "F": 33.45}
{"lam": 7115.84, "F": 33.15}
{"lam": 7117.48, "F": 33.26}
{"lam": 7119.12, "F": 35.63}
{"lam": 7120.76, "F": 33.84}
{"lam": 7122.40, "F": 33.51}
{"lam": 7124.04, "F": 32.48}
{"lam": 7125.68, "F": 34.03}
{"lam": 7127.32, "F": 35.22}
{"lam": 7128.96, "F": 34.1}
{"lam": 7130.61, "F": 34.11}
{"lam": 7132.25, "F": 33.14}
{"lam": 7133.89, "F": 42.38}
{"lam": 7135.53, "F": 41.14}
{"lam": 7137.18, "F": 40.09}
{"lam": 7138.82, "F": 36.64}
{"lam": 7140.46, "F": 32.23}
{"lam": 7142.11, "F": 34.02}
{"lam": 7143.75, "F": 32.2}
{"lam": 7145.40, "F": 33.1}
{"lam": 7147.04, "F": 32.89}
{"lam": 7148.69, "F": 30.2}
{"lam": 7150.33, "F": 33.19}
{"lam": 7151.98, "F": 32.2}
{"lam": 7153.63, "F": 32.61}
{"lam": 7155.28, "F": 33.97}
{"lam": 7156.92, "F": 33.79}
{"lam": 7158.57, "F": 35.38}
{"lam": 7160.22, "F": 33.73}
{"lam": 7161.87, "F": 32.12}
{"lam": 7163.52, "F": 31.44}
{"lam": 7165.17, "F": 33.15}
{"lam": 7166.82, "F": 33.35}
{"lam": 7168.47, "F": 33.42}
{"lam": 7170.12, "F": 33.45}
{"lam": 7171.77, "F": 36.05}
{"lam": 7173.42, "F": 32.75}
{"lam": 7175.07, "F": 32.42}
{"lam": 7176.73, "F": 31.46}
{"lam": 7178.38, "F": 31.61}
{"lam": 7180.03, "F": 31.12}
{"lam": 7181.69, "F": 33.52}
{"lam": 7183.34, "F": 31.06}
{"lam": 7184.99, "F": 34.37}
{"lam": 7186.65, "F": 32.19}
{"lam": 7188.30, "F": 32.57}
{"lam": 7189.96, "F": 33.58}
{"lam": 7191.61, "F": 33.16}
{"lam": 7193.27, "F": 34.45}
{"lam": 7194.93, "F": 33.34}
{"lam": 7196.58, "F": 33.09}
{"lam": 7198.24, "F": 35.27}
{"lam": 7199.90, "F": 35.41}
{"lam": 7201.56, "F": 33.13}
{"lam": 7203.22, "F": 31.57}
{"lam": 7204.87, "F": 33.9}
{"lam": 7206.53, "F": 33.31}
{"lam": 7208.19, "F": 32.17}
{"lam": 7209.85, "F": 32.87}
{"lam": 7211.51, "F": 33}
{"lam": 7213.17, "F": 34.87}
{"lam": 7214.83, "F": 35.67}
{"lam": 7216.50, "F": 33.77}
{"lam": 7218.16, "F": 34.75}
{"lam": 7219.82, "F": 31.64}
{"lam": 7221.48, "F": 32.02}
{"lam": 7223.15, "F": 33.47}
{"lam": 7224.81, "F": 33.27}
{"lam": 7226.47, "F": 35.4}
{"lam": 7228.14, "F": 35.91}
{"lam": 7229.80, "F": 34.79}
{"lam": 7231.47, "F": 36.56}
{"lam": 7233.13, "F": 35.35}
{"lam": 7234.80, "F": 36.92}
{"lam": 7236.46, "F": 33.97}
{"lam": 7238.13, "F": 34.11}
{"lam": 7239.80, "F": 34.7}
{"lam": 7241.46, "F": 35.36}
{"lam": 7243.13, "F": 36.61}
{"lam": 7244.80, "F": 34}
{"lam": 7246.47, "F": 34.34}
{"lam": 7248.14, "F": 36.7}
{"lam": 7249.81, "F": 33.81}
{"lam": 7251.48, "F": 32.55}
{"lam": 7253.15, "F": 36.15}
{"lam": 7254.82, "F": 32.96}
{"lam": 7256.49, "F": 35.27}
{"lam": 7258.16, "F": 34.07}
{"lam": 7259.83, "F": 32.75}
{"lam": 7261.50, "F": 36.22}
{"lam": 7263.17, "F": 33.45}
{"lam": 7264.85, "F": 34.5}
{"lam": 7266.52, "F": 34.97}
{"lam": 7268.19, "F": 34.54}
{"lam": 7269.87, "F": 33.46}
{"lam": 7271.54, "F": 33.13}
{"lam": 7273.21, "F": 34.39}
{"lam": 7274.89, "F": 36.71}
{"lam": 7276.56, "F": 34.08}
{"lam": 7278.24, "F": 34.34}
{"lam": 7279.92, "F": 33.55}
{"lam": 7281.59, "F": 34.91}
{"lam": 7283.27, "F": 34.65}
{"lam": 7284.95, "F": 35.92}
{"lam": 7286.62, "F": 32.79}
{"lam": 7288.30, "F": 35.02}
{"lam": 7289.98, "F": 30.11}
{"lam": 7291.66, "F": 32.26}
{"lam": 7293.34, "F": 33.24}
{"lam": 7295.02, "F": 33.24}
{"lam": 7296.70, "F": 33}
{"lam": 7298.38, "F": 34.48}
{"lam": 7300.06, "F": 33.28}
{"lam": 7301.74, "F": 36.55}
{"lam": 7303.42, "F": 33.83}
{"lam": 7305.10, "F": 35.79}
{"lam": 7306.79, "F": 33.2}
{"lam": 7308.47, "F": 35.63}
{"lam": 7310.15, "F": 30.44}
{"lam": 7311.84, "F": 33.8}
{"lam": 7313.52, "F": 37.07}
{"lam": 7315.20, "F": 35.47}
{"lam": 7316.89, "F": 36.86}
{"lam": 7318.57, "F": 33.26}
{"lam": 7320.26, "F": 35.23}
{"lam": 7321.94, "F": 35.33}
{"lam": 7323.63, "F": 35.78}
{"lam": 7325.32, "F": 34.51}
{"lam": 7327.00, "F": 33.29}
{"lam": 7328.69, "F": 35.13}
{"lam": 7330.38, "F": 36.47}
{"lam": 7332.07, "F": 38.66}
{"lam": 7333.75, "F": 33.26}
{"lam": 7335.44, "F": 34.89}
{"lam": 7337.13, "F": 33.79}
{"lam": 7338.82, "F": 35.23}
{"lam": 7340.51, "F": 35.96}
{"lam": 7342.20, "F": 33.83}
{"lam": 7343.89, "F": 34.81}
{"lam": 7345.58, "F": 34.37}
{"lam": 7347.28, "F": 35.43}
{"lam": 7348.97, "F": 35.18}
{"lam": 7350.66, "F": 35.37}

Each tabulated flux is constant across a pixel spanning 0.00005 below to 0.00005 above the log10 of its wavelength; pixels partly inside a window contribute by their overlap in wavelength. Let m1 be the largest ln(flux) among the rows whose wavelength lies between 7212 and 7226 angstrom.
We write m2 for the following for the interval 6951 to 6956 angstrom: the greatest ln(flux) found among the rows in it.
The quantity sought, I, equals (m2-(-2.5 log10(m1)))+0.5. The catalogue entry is 5.45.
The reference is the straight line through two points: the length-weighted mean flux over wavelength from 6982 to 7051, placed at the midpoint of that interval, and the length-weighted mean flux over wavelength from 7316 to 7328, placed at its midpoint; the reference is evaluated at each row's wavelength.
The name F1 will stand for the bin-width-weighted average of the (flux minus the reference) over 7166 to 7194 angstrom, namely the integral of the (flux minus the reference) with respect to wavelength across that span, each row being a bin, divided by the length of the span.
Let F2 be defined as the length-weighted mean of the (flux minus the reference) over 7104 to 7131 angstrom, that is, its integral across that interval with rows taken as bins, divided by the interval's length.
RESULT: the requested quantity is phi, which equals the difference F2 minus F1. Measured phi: 0.8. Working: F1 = -2.6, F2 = -1.8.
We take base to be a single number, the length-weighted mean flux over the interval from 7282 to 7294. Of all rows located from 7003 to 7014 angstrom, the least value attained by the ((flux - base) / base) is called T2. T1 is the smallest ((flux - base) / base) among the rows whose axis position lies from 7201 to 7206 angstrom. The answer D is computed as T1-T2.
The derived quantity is -0.07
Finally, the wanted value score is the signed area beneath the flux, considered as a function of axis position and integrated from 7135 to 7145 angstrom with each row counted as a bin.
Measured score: 358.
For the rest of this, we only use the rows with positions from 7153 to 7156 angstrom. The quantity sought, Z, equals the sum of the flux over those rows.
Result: 67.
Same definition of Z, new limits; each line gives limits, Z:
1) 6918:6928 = 211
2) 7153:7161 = 169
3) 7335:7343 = 174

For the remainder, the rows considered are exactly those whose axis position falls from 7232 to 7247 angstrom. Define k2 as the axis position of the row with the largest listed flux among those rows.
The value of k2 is 7234.80 angstrom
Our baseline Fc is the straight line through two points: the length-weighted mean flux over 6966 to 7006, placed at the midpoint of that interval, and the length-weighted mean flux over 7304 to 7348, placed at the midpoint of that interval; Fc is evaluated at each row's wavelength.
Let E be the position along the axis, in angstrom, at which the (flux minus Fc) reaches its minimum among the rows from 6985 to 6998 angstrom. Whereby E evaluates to 6989.18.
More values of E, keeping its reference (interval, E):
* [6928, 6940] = 6939.47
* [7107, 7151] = 7148.69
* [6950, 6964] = 6952.27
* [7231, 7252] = 7251.48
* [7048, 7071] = 7060.35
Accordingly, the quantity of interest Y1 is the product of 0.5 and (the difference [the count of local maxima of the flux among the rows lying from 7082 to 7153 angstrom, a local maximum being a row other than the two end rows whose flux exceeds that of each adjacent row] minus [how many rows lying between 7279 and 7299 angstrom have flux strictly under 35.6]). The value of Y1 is 2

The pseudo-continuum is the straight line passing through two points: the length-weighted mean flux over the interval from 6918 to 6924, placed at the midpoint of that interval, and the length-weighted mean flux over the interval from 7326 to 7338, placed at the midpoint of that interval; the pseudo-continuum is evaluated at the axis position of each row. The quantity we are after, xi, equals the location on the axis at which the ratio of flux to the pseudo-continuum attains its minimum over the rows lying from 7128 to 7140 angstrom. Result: 7132.25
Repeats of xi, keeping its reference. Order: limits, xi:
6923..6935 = 6925.11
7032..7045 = 7042.49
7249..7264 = 7251.48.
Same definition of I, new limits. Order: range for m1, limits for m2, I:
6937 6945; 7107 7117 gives 5.50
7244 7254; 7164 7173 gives 5.48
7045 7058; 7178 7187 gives 5.45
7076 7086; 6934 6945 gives 5.54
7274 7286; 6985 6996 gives 5.77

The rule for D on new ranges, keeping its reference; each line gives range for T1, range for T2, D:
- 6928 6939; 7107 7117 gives 0.06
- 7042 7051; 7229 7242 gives 0.00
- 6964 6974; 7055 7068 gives 0.06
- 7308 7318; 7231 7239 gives -0.11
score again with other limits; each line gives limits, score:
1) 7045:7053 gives 294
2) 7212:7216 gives 140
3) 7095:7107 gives 414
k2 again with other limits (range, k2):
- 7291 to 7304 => 7301.74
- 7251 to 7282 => 7274.89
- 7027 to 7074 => 7045.74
